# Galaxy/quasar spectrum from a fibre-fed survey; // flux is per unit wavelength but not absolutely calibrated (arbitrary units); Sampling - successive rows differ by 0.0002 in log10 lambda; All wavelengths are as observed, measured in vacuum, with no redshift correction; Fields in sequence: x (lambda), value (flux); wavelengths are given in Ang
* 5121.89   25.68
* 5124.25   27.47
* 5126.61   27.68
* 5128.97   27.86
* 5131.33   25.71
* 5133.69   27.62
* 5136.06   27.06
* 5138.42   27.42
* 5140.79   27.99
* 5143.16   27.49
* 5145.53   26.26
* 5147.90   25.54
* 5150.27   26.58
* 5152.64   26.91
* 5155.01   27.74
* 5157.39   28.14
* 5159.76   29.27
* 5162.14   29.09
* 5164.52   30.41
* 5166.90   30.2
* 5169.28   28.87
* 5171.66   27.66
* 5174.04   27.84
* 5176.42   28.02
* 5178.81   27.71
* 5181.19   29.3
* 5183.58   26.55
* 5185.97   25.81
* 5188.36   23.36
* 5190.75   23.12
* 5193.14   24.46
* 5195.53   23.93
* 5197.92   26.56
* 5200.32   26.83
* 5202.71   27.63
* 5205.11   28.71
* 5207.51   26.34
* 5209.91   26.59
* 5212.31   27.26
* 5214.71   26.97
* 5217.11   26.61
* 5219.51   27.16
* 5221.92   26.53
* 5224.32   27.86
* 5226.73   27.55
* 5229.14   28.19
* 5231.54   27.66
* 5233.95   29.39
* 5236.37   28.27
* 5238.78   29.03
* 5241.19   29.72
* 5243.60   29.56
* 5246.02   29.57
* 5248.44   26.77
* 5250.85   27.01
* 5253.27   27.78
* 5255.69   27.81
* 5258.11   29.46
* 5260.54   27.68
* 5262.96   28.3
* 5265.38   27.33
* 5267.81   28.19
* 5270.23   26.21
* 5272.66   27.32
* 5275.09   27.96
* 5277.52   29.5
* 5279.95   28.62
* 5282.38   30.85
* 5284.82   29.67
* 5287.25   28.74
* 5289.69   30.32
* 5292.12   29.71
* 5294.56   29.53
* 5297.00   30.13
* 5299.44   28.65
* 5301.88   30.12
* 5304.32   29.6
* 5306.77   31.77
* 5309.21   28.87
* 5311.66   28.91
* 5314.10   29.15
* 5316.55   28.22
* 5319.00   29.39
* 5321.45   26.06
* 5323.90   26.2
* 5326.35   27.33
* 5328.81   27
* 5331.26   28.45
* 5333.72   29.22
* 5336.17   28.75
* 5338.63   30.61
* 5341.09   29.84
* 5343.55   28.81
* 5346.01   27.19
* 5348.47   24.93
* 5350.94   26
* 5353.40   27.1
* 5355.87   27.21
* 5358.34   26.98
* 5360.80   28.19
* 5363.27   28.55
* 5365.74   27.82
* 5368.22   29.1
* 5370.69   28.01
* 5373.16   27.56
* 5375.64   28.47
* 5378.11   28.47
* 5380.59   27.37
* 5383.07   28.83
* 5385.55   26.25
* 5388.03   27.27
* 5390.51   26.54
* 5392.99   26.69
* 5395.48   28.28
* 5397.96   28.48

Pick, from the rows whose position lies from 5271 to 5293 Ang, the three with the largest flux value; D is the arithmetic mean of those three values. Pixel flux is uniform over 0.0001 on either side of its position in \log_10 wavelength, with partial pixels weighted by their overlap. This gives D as 30.3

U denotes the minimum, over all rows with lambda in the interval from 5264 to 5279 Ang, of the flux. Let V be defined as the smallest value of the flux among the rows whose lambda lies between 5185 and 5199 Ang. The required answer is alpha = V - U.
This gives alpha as -3.09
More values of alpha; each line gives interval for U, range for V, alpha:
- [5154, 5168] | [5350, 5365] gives -1.74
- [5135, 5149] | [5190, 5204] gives -2.42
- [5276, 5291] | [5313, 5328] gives -2.56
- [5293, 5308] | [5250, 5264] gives -1.64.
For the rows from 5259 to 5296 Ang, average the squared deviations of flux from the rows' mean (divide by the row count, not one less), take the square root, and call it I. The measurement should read 1.2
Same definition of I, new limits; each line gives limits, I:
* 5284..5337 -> 1.3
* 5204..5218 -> 0.8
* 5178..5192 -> 2.2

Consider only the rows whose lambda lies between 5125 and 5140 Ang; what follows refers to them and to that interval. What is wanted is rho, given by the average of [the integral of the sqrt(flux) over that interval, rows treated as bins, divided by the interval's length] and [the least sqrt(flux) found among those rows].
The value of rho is 5.15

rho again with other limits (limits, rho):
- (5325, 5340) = 5.27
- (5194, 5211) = 5.02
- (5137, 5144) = 5.25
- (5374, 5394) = 5.18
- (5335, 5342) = 5.41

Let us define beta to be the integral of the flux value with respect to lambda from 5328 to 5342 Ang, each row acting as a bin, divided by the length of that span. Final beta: 29.0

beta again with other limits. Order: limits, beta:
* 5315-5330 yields 27.4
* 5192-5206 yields 26.3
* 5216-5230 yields 27.3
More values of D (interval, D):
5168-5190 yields 28.7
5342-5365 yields 28.5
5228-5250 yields 29.6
